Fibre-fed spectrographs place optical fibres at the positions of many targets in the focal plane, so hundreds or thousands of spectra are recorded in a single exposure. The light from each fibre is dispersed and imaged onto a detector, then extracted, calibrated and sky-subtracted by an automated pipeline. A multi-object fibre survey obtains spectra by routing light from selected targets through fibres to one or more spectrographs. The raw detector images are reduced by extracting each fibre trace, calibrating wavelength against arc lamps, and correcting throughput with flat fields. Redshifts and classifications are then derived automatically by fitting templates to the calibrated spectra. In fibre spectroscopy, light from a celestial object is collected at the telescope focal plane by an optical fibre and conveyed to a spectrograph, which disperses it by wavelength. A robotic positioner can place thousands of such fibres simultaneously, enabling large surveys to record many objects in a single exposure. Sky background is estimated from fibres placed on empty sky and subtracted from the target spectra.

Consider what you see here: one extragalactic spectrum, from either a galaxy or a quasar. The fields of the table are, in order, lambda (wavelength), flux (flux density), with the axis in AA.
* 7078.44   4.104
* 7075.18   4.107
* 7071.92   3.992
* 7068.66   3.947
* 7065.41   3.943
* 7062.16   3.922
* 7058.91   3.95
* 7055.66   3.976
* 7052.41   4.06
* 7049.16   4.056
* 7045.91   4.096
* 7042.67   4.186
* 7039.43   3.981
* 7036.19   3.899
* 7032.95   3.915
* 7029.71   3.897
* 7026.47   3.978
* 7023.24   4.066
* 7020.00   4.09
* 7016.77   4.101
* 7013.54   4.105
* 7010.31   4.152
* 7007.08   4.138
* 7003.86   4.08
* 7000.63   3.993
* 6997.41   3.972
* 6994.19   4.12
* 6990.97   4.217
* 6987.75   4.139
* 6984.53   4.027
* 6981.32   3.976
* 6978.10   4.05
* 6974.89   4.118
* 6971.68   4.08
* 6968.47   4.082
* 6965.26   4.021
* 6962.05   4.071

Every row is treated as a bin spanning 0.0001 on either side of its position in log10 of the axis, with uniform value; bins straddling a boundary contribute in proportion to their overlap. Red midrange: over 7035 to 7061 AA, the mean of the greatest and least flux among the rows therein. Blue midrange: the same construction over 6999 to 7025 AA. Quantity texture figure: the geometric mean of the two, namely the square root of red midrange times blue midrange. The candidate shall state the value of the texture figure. 4.06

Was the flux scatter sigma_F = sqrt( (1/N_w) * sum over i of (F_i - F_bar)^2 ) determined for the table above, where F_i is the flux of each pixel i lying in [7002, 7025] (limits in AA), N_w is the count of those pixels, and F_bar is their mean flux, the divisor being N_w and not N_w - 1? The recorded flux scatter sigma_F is 0.03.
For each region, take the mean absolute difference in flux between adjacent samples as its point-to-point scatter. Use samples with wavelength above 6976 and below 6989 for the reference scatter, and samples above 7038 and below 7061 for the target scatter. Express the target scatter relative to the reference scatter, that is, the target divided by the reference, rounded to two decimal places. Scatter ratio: 0.95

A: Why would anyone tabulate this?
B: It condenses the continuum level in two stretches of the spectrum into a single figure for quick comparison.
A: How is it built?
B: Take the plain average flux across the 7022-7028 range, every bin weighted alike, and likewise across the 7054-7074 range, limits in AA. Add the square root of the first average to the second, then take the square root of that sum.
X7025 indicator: 2.44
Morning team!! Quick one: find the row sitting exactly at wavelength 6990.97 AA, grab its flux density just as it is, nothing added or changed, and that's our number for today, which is 4.217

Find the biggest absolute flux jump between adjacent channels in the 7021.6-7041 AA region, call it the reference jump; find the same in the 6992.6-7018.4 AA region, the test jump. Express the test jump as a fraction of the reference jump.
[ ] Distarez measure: 1.7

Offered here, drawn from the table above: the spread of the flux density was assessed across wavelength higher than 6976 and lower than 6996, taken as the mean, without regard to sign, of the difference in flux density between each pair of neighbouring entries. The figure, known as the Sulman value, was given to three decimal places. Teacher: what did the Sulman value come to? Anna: 0.082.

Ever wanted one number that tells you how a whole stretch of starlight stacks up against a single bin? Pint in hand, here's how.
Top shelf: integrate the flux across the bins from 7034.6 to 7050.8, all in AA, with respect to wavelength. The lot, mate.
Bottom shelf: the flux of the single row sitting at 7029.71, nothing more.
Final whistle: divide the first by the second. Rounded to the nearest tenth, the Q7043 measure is 16.8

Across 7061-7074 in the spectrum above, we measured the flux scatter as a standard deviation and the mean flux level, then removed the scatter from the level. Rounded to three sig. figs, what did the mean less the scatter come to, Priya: 3.93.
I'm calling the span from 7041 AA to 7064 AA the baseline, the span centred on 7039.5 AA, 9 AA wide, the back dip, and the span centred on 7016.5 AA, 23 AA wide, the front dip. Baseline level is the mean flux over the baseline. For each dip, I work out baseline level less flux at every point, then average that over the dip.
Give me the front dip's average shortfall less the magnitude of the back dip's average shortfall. -0.068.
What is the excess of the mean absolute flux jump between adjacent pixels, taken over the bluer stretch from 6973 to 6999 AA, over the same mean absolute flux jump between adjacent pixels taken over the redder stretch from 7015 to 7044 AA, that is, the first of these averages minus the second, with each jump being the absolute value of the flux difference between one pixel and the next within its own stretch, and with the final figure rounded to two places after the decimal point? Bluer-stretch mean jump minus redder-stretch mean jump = 0.02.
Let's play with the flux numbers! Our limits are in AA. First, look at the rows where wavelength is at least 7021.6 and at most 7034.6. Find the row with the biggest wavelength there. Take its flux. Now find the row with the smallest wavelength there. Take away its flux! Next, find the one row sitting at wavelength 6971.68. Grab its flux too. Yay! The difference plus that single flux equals 3.93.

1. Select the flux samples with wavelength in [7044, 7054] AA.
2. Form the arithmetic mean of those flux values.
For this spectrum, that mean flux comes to 4.07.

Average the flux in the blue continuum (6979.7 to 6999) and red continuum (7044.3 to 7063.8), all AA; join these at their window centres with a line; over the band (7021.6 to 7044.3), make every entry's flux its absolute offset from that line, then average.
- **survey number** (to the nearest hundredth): 0.10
